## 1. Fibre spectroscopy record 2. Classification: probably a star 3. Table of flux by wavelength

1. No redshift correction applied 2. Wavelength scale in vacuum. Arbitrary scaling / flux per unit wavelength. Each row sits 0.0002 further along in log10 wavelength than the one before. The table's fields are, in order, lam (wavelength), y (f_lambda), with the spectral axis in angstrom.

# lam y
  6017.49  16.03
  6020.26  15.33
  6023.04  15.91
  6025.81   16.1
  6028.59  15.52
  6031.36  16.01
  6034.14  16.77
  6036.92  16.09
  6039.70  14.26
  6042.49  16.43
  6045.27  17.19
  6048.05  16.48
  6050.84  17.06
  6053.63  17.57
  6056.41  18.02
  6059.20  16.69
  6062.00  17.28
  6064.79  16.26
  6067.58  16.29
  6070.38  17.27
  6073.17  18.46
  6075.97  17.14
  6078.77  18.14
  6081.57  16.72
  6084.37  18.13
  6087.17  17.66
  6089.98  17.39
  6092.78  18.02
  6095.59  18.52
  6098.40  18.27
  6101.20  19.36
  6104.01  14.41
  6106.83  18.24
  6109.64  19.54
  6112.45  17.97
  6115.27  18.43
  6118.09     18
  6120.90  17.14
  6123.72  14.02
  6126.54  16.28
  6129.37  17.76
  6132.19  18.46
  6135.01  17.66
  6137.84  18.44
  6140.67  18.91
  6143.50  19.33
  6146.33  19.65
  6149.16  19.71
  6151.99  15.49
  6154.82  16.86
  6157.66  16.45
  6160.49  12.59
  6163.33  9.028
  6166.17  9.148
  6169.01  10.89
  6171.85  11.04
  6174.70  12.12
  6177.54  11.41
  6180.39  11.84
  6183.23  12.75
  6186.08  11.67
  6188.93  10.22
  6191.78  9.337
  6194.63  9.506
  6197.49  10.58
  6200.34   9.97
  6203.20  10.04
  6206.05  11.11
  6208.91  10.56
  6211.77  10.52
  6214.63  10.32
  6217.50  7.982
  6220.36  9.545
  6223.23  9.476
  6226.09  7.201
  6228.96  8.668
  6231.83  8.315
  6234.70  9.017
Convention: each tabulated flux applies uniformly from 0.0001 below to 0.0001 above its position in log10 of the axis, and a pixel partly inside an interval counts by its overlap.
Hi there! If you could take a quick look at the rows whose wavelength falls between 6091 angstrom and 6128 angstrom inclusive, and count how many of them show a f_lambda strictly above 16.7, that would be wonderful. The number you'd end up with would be 10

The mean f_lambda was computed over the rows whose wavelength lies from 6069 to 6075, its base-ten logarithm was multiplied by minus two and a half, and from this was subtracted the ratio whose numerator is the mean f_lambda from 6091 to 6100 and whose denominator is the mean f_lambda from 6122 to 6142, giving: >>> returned -4.18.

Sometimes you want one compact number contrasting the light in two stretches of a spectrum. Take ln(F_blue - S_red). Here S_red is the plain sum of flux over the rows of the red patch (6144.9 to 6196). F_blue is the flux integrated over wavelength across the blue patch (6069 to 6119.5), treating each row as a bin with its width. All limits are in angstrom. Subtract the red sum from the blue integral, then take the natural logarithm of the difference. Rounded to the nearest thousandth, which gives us 6.512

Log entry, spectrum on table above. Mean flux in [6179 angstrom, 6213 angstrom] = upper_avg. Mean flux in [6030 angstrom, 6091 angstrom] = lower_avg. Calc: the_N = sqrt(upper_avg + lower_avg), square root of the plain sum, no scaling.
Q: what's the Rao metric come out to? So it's 5.26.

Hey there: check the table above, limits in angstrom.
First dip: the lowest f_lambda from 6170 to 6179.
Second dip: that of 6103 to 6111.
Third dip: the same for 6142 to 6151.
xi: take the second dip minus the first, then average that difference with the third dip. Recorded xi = 11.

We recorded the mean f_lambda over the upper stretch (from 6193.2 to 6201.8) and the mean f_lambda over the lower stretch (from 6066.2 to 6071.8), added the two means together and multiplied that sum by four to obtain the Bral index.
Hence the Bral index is 107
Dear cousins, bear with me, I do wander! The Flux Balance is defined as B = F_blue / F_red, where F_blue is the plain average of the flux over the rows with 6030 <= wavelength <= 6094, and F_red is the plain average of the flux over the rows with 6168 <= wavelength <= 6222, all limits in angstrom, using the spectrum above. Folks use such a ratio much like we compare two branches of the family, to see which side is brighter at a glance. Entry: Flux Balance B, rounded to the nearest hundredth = 1.61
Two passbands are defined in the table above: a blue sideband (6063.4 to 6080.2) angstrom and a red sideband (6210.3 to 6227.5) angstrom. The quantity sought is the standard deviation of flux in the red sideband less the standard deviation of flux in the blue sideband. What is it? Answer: 0.4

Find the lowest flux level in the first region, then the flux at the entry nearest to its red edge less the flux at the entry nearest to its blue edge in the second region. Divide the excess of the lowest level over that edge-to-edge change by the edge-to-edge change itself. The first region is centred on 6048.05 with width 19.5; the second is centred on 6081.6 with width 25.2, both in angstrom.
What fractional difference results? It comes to 18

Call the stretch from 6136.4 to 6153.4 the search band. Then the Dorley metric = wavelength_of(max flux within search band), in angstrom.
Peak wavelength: 6149.16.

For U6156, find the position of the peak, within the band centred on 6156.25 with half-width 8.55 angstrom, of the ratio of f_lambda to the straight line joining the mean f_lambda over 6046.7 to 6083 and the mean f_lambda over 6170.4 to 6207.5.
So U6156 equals 6149.16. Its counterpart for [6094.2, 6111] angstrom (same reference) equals 6109.64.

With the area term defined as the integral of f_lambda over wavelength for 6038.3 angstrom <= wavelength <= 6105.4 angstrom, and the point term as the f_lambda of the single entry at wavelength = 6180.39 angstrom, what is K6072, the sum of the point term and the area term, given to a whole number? 1167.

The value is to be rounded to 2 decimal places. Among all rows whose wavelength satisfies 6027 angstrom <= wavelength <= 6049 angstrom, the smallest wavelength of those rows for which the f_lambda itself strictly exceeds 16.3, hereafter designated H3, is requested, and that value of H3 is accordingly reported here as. 6034.14 angstrom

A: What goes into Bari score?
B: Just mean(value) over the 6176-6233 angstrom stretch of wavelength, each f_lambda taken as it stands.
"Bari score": 10.1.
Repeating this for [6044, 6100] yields 17.4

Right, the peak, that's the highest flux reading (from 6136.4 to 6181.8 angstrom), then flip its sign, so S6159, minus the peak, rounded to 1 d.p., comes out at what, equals -19.7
